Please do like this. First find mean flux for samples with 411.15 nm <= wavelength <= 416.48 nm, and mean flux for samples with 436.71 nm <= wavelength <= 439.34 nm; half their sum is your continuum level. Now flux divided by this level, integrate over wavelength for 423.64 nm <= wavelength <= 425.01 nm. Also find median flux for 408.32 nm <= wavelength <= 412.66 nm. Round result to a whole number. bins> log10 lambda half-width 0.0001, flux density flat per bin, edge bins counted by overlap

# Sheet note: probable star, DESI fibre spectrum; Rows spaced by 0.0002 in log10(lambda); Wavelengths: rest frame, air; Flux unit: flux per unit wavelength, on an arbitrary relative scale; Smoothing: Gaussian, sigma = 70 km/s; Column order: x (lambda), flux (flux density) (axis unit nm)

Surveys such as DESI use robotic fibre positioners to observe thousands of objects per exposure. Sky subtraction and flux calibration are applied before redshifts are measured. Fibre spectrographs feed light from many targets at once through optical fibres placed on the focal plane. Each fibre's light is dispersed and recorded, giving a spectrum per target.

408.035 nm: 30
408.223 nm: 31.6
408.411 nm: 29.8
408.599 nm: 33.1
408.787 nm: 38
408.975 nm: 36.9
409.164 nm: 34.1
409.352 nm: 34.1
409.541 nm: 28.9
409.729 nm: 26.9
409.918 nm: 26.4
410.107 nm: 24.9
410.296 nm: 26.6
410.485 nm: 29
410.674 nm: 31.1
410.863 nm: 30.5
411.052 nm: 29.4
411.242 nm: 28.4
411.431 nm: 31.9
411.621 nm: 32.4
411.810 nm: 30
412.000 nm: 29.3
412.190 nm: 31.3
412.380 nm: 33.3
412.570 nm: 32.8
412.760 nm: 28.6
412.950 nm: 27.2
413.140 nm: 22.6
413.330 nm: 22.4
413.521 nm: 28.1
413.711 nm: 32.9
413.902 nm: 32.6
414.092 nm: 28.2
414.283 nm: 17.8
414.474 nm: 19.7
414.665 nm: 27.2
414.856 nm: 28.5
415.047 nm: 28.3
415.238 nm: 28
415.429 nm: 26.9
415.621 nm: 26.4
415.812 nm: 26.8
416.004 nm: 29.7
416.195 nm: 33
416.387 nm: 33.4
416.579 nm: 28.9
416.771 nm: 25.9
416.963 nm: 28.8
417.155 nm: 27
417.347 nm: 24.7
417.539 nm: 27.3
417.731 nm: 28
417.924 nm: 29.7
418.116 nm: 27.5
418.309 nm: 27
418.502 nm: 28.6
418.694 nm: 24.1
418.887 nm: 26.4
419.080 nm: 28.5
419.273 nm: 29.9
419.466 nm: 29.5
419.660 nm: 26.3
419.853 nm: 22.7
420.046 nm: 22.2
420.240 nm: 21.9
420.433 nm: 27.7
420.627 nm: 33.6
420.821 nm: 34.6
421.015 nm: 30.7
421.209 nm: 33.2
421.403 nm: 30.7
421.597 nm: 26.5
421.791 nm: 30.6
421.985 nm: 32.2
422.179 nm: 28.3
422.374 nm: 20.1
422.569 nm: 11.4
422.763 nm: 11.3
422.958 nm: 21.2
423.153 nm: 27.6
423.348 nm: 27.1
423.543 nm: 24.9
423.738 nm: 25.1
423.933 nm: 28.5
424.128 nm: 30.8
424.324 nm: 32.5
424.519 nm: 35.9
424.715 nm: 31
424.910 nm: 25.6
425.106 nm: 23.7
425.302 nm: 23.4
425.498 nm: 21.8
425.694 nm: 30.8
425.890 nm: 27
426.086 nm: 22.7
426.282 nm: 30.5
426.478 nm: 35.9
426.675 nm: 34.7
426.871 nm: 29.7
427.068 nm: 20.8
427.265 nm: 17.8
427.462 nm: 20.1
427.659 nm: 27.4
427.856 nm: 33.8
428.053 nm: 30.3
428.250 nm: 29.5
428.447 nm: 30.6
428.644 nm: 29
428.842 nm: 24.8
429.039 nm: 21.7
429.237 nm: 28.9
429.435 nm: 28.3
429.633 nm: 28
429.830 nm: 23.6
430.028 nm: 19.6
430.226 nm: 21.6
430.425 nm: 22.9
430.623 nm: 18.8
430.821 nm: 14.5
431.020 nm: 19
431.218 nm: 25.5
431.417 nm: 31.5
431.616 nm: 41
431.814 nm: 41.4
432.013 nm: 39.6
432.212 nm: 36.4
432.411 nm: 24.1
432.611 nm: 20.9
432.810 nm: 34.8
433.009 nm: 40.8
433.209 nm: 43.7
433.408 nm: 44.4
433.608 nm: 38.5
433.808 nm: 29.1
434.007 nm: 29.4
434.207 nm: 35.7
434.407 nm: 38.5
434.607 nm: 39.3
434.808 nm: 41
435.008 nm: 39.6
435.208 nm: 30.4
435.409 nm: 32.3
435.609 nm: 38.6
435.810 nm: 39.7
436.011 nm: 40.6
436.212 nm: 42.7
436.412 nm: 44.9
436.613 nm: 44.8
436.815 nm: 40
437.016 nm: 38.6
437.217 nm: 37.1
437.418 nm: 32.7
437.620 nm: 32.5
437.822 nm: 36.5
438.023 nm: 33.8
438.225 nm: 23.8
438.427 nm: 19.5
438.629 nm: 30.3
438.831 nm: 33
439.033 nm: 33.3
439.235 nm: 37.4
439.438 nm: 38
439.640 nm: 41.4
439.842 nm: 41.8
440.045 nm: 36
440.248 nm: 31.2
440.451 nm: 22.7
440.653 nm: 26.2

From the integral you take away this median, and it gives -29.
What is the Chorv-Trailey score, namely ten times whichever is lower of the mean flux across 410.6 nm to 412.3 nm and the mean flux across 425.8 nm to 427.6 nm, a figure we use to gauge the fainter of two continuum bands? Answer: 266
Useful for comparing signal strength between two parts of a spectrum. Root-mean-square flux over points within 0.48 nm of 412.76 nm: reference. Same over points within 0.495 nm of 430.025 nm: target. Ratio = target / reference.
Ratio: 0.80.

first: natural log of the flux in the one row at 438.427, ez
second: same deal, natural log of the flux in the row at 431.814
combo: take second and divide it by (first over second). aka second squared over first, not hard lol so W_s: 4.7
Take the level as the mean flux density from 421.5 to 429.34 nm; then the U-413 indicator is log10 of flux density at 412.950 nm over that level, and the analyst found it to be 0.01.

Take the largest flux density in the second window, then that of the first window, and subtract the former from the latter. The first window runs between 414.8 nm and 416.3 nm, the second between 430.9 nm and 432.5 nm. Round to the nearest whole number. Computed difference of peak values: -8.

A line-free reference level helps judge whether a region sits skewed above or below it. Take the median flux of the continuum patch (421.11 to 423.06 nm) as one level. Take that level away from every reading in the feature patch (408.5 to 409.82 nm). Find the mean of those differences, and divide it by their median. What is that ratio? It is 0.86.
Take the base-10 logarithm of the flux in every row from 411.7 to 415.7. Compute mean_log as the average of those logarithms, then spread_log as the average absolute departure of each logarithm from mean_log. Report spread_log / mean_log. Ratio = 0.04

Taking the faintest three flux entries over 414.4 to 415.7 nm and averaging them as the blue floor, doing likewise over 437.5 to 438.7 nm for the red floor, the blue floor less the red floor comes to 0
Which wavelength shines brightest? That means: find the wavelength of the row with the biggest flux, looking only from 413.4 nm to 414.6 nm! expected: 413.711 nm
